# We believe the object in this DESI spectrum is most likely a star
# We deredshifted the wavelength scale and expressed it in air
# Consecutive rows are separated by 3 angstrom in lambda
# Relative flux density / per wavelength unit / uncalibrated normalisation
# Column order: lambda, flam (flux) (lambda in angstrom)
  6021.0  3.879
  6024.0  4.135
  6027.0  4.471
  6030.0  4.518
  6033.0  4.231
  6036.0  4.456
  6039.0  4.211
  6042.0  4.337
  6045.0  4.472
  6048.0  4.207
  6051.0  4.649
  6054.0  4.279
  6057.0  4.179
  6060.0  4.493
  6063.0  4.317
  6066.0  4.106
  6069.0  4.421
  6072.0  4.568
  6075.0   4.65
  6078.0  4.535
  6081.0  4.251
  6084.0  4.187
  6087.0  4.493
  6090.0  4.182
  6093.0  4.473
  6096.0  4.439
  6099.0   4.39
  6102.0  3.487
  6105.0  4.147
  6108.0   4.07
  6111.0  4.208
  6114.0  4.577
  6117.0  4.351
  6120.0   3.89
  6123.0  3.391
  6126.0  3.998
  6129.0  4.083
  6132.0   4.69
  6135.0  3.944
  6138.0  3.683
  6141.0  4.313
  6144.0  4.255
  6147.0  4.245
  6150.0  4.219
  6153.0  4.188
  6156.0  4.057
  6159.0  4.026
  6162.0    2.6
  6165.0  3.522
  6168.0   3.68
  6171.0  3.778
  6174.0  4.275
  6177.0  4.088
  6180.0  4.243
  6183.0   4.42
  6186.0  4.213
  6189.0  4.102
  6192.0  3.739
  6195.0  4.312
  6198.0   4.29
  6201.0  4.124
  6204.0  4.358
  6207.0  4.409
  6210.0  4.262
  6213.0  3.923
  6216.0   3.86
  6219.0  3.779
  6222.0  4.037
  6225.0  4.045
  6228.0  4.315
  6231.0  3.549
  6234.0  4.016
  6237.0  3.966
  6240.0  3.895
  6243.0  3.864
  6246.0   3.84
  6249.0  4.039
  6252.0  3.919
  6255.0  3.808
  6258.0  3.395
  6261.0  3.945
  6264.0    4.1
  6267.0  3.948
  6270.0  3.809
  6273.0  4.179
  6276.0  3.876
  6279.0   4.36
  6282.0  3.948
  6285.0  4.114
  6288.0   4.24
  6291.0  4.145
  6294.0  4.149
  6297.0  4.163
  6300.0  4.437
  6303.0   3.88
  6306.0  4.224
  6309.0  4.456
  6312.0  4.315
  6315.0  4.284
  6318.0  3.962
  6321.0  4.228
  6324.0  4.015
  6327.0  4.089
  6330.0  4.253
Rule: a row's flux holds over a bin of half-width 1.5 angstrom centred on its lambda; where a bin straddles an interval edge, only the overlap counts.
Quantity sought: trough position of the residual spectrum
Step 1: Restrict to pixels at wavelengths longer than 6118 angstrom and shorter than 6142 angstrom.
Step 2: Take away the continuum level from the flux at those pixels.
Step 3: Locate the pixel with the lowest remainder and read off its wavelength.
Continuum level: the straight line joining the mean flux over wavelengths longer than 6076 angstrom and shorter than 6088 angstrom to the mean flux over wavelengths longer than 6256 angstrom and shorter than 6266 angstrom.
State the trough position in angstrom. 6123.0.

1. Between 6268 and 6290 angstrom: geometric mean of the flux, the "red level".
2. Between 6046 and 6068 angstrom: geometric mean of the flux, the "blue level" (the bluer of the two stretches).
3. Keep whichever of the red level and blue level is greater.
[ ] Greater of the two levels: 4.32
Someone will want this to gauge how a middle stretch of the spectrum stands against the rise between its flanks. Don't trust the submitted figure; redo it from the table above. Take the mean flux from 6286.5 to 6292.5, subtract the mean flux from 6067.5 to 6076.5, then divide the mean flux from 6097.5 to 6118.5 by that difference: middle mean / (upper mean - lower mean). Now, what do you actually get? -12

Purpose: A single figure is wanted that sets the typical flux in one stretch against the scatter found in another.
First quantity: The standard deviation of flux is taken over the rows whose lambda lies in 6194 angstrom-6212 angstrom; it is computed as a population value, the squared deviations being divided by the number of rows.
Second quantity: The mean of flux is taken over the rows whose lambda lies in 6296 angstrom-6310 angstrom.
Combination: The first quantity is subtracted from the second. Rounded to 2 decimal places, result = 4.14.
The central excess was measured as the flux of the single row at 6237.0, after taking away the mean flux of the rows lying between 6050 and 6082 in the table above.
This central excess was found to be -0.44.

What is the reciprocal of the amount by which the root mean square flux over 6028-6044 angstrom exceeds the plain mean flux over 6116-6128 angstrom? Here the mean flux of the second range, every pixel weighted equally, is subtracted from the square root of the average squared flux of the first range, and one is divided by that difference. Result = 2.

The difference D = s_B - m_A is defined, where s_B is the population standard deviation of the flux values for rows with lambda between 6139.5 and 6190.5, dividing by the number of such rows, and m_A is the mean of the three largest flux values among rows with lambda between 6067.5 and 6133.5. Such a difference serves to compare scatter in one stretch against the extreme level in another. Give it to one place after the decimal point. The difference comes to -4.2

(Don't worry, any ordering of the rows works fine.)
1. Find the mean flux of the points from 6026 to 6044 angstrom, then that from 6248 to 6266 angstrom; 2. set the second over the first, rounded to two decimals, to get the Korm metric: 0.88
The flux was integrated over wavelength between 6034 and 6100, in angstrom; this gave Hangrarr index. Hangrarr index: 289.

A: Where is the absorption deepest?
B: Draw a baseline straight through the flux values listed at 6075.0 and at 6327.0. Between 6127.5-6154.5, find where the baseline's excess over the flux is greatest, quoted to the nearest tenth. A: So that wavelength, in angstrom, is 6138.0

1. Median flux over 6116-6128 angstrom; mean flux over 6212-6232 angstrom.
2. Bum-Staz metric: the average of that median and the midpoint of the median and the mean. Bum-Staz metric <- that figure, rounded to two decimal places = 3.94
